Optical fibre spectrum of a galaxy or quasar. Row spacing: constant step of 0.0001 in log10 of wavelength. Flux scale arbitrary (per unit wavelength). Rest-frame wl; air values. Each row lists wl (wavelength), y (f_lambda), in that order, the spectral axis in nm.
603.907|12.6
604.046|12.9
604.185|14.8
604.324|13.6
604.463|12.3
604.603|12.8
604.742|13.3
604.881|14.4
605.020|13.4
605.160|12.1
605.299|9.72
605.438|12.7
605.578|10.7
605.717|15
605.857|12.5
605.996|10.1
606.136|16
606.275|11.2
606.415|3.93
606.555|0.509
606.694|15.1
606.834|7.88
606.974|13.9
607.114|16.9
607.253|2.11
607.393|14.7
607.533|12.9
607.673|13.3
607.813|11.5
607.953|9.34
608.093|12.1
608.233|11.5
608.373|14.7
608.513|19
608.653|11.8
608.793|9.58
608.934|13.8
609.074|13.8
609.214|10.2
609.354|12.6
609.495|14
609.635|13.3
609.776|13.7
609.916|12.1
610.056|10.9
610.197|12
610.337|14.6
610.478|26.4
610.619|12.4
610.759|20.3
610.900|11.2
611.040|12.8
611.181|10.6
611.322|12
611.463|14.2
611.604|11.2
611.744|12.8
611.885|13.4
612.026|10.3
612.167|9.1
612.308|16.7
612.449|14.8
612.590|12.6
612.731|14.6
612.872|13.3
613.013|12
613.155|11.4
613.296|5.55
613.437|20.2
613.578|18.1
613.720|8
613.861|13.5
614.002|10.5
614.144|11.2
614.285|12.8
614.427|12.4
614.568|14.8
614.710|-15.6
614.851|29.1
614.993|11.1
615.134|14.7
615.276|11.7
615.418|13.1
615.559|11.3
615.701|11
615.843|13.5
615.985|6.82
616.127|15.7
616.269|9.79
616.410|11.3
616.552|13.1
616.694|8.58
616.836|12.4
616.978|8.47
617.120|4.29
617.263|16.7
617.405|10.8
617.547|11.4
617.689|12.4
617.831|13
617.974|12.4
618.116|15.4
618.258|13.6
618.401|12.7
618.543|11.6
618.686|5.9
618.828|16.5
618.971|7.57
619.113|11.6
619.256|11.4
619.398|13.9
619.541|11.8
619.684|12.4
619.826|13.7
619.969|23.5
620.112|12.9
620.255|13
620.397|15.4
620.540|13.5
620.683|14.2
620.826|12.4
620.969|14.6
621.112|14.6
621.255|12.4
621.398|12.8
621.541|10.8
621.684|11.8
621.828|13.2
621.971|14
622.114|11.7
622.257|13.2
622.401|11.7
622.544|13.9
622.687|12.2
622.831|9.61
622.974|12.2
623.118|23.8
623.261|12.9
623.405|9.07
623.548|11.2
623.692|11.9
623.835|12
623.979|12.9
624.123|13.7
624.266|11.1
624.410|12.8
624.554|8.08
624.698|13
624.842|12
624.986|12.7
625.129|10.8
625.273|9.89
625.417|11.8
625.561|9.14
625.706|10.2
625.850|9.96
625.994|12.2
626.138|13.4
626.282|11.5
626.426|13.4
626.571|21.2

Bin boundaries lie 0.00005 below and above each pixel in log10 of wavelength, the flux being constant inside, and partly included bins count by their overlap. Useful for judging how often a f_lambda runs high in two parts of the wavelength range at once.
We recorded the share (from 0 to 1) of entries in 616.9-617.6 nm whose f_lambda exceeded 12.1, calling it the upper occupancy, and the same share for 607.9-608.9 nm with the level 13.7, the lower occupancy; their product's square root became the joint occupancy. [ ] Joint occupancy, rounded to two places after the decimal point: 0.24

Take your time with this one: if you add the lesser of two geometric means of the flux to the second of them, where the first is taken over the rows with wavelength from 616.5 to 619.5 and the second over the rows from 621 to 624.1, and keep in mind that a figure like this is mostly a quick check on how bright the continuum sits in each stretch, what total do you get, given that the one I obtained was 23.6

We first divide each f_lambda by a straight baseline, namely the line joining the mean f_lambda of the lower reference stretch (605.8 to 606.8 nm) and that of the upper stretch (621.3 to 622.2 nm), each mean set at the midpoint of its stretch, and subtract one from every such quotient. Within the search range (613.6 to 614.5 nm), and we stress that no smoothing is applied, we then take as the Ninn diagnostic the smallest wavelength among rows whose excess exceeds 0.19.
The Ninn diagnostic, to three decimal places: 613.861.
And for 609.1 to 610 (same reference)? 609.354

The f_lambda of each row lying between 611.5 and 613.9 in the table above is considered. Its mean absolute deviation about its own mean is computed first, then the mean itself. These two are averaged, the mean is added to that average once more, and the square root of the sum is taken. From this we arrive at 4.5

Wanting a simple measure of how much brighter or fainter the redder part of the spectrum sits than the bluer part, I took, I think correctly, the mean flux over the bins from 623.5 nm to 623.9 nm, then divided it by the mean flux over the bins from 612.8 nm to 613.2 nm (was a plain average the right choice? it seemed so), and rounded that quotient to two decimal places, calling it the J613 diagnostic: 0.96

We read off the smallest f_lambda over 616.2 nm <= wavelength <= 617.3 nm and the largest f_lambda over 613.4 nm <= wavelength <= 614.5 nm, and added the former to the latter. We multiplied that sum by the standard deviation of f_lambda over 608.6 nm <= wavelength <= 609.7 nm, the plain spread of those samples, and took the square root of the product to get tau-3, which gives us 6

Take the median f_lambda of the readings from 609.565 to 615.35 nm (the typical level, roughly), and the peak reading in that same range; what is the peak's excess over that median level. 16.5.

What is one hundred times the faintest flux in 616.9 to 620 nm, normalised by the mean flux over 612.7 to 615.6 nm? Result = 36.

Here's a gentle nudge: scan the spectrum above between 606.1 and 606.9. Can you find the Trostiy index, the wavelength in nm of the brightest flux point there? 606.136 nm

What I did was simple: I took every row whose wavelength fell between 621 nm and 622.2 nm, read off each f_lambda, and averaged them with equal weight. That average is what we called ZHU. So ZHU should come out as 12.7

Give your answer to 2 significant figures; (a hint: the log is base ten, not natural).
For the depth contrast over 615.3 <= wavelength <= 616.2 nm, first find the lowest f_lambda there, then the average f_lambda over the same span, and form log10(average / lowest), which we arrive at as 0.24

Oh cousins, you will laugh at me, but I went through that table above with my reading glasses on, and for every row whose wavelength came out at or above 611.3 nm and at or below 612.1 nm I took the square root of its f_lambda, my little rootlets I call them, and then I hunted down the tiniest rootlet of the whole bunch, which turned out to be 3.2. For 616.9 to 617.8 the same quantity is 2.1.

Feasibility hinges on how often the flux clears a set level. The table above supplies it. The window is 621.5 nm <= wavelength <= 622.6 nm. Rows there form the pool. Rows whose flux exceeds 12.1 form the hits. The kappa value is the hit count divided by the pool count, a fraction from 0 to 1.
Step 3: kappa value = 0.50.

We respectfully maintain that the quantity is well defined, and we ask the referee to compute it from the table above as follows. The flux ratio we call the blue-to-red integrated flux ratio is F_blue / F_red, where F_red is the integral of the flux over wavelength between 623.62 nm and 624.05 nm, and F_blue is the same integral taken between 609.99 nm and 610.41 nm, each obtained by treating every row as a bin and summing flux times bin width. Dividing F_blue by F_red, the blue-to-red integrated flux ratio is 1.00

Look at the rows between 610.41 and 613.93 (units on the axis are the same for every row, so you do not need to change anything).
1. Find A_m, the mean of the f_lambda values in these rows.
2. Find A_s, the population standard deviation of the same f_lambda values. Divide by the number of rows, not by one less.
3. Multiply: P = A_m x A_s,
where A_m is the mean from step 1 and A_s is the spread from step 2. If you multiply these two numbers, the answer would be 57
